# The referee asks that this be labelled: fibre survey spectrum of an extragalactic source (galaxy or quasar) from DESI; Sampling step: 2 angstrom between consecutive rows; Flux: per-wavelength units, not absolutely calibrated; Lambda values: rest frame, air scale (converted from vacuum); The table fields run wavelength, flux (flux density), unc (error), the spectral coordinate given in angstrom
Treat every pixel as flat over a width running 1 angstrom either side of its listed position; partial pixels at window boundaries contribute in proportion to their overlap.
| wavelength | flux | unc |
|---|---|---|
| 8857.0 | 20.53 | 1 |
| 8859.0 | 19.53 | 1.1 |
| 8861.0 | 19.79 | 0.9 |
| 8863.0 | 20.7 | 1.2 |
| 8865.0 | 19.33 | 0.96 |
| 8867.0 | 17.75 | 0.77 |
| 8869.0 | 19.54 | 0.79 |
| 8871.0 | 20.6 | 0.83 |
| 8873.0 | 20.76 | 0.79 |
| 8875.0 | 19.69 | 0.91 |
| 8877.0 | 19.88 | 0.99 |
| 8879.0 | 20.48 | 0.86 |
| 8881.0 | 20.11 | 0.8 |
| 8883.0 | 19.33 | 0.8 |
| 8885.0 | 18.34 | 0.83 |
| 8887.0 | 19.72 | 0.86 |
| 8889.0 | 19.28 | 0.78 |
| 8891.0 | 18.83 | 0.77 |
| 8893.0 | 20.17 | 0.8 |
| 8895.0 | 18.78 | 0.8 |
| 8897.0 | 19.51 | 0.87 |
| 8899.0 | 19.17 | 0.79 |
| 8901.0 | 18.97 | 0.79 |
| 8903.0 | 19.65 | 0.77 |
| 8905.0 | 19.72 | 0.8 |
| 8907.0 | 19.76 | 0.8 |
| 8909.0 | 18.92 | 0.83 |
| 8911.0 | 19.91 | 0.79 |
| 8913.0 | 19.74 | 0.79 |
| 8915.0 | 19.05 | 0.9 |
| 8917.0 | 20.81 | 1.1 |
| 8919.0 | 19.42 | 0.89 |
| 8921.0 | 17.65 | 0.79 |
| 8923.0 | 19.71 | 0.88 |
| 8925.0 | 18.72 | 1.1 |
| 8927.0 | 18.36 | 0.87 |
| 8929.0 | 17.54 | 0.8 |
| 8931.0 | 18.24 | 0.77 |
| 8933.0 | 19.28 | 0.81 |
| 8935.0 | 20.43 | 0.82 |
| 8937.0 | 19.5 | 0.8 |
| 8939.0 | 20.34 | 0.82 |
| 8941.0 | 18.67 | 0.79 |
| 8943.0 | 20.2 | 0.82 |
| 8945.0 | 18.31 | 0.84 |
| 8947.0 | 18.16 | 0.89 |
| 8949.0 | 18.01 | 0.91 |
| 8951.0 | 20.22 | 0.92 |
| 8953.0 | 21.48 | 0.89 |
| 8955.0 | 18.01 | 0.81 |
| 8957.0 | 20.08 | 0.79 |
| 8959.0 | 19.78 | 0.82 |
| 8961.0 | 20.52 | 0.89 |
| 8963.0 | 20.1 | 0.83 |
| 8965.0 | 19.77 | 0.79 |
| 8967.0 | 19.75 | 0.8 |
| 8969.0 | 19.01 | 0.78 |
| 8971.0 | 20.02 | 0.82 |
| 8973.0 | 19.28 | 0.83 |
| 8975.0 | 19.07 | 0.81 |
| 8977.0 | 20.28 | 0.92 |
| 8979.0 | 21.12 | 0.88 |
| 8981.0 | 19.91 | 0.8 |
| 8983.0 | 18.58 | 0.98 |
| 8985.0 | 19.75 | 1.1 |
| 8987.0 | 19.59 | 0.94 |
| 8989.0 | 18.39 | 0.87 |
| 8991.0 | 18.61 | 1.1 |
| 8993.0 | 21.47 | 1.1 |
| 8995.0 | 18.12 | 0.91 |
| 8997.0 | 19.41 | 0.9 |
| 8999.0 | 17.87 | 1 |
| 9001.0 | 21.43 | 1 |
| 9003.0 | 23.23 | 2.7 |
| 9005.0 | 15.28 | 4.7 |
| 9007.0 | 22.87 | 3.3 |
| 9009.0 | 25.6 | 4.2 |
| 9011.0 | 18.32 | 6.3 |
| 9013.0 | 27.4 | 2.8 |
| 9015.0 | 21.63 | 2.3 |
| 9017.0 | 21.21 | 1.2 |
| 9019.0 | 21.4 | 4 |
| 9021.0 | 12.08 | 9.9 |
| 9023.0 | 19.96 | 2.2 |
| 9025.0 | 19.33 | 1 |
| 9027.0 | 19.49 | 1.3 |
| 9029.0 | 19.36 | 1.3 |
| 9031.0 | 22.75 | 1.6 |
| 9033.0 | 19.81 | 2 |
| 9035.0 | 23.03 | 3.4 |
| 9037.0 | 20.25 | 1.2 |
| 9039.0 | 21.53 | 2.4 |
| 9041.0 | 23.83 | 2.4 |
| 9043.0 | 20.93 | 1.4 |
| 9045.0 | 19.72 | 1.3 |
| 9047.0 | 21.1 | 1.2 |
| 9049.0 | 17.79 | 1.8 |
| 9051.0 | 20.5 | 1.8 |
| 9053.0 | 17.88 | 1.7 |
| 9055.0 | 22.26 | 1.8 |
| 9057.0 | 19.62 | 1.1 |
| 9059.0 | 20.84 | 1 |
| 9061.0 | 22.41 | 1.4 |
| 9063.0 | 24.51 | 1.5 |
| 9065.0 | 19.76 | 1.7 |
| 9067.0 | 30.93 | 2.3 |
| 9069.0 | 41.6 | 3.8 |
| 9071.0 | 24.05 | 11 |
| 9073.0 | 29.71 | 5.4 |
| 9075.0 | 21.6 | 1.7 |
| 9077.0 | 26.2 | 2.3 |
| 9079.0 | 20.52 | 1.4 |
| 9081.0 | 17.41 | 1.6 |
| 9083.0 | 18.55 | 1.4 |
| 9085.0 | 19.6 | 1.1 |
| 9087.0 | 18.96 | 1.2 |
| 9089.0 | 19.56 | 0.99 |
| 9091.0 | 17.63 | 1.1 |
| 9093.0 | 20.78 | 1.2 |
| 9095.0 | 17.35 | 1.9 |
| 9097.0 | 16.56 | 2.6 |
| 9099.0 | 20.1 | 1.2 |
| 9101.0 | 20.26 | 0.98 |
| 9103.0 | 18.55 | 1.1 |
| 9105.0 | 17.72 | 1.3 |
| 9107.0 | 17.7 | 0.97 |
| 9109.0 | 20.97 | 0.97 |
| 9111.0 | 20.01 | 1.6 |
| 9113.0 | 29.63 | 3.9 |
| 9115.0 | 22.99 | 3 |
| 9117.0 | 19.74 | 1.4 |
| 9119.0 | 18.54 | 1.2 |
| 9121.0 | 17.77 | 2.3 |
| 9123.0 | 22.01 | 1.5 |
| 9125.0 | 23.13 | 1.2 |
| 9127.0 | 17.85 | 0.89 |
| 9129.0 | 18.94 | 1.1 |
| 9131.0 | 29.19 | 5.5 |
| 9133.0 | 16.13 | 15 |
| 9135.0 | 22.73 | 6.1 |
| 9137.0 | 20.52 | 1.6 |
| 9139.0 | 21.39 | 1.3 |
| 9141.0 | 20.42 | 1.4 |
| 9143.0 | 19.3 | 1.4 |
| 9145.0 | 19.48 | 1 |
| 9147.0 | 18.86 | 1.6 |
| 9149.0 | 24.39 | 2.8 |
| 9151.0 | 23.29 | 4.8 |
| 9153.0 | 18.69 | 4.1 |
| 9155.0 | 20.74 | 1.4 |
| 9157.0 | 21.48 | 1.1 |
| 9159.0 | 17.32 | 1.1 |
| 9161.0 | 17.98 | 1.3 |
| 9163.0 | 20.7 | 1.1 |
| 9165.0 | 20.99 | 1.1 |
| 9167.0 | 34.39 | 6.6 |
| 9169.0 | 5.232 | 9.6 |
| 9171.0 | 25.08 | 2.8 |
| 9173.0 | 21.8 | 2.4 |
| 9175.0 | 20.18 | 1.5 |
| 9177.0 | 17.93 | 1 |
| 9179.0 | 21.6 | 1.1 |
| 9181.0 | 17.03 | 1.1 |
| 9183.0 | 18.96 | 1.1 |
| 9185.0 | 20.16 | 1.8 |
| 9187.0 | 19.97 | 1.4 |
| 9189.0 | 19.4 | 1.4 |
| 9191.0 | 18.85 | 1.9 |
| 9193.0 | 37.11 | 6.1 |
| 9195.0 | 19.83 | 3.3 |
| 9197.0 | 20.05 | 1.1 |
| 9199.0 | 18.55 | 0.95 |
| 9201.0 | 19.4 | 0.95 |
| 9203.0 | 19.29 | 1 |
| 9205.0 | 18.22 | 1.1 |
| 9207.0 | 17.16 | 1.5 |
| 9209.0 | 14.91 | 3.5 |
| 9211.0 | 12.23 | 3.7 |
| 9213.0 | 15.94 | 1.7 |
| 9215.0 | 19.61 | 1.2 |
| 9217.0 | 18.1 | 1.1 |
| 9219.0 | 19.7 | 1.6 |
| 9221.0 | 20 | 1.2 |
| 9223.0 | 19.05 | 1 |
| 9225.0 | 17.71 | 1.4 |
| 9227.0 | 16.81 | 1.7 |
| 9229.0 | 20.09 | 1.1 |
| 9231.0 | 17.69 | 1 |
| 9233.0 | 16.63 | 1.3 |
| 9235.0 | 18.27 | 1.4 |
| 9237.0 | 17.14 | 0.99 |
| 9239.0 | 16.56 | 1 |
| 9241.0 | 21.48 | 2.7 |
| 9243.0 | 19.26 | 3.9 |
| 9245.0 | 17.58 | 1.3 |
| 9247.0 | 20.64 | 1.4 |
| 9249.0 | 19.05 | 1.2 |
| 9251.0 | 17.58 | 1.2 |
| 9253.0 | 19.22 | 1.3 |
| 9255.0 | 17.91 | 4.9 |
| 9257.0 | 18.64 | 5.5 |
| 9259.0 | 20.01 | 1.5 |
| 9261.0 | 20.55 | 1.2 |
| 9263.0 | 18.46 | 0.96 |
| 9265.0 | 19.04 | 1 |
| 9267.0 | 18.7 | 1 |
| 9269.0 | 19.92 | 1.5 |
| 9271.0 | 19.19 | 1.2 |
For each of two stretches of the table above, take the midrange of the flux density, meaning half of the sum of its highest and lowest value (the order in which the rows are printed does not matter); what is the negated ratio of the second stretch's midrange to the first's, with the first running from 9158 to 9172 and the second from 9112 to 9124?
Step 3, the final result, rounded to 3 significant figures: -1.20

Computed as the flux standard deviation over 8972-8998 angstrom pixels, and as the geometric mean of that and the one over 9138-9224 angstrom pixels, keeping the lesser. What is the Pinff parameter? 1.0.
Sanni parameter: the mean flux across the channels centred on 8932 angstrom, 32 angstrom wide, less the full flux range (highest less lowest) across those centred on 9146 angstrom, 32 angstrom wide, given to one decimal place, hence 6.0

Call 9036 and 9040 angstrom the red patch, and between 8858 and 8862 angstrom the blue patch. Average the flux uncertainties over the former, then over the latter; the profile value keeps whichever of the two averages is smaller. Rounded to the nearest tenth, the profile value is 1.0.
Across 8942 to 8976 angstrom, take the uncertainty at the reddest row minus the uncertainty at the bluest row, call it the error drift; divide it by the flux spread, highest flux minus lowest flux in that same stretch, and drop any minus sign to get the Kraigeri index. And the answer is 0.00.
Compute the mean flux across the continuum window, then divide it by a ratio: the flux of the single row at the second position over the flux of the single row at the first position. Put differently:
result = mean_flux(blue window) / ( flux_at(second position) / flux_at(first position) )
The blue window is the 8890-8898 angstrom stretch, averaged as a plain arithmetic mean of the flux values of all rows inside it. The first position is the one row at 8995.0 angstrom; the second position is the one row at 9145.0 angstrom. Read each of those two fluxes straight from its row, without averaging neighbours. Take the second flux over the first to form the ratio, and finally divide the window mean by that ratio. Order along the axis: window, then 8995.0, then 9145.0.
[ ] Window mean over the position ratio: 18.0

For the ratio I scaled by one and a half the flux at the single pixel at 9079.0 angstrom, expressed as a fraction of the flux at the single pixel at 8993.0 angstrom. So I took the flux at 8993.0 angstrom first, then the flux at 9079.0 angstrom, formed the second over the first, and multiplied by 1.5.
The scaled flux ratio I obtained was 1.43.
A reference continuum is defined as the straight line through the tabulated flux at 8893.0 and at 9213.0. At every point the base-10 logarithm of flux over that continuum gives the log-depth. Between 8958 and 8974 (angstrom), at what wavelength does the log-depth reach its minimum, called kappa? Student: 8969.0 angstrom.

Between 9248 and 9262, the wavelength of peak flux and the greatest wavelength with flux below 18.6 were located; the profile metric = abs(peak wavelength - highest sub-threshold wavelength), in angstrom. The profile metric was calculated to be 6 angstrom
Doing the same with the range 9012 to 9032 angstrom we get 8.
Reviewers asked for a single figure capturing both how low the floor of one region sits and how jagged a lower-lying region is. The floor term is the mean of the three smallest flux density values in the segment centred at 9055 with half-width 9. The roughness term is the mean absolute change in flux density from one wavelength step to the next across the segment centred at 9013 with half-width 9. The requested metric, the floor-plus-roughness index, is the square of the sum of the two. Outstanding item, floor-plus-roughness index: 563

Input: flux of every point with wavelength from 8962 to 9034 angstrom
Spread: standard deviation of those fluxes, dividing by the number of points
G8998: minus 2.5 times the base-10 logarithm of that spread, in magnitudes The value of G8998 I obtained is -1.0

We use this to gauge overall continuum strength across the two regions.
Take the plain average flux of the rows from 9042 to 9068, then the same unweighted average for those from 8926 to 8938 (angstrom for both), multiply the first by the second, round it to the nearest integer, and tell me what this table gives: 404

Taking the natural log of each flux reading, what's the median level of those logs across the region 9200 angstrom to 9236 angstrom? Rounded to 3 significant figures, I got 2.90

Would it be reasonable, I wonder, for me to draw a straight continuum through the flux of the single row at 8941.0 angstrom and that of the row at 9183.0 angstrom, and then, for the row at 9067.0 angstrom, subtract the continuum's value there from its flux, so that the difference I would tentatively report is 12.1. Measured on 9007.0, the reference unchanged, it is 4.1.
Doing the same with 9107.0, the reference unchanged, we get -1.2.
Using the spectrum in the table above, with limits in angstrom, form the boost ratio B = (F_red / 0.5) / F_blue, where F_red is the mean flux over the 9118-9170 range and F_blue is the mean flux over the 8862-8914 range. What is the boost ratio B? 2.09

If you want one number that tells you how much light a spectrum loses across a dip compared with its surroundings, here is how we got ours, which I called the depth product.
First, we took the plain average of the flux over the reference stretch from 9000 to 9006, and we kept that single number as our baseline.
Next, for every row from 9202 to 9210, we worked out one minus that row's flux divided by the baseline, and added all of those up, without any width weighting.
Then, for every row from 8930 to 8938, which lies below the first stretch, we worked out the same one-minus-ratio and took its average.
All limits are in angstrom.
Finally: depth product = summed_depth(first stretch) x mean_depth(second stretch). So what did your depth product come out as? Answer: 0.016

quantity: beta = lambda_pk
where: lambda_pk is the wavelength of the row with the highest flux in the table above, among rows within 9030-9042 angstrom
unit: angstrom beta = 9041.0 angstrom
